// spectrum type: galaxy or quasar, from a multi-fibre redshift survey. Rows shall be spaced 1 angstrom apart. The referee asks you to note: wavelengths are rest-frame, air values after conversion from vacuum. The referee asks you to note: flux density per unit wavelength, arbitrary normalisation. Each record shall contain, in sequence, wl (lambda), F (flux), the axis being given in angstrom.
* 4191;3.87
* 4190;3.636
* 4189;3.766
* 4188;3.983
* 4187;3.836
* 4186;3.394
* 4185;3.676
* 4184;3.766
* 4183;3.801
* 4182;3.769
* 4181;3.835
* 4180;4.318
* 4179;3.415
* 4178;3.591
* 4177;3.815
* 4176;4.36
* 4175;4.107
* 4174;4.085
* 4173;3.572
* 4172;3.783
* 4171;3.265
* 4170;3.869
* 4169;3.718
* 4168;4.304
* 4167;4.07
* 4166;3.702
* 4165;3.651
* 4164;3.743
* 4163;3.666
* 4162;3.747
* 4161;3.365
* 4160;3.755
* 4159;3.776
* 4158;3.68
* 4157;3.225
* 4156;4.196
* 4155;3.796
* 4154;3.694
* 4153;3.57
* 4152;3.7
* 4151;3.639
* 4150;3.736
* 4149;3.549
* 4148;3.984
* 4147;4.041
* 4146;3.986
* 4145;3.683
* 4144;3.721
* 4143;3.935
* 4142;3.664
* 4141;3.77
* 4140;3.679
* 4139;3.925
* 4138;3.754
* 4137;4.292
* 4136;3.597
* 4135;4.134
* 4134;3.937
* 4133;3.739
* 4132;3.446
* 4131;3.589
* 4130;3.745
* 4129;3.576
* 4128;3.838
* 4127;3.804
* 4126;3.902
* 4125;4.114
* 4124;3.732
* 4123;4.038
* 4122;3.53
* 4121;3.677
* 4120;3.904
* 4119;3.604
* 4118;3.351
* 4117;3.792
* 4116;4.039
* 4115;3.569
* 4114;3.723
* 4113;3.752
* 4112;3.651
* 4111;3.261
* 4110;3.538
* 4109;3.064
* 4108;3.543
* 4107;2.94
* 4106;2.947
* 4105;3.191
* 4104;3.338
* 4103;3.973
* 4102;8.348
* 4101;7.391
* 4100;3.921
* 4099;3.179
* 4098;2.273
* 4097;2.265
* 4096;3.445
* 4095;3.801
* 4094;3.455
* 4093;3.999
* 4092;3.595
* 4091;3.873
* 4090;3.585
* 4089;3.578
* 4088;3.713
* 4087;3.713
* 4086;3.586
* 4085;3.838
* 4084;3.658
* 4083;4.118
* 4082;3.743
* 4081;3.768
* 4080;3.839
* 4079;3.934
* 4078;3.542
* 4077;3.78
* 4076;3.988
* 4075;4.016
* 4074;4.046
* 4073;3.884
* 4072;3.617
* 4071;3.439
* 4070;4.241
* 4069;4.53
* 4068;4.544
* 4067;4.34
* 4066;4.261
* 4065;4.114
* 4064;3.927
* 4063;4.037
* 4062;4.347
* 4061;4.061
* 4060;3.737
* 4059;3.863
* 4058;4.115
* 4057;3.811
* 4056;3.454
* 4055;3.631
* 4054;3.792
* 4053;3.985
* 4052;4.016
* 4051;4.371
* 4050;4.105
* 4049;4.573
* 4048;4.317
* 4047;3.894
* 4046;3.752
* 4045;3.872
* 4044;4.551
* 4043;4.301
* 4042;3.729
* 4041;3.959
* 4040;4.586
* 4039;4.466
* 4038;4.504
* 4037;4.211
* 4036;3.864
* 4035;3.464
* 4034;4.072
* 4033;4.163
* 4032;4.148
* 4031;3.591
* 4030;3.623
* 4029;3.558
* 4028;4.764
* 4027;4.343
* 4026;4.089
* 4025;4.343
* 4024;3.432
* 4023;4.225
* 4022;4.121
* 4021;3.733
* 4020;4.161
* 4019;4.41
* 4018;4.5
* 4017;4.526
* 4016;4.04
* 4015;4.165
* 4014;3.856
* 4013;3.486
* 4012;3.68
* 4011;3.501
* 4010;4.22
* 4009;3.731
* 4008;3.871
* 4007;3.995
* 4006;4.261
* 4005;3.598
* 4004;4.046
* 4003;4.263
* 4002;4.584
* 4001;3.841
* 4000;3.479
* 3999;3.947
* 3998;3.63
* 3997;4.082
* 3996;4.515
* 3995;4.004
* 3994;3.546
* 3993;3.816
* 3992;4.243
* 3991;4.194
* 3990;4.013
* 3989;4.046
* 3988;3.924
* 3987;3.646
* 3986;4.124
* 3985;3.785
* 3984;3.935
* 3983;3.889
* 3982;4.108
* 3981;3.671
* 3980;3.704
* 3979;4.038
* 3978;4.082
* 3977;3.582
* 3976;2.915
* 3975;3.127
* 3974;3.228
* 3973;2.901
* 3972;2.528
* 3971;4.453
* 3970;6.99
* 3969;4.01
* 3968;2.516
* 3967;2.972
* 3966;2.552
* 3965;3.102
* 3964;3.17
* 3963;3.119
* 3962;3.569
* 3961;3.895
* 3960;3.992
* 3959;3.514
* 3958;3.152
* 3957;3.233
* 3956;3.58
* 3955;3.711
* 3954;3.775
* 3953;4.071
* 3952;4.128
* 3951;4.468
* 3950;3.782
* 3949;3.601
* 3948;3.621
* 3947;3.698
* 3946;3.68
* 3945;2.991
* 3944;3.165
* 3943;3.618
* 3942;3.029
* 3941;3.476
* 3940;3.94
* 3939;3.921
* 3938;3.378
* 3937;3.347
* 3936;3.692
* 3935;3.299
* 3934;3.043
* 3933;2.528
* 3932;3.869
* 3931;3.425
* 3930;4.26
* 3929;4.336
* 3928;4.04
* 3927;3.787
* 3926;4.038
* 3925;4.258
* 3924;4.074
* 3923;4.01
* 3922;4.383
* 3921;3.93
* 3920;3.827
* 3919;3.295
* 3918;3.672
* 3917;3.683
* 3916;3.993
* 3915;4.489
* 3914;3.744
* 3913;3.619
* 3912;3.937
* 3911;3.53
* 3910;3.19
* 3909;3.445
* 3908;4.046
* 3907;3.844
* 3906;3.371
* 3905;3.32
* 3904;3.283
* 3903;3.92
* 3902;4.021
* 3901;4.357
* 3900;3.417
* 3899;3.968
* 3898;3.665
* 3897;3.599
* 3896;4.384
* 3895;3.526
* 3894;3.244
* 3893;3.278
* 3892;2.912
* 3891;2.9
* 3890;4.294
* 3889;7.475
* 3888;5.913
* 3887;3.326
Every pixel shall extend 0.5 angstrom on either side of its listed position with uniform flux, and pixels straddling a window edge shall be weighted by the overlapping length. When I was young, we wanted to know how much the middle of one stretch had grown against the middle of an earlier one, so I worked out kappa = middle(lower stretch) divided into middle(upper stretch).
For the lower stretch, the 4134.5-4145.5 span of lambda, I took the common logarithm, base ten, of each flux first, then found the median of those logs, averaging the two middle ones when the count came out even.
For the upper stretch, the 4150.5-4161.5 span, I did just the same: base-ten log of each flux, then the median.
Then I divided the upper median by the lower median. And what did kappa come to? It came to 0.99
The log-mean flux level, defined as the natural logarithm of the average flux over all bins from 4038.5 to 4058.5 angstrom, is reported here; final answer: 1.40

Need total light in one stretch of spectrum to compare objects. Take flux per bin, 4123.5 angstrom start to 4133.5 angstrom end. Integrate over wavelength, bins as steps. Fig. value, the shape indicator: 37.5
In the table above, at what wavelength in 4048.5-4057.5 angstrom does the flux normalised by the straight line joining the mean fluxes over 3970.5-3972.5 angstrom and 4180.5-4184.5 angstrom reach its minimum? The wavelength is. 4056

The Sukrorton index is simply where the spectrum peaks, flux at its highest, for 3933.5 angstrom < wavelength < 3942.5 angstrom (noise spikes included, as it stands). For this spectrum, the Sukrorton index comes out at 3940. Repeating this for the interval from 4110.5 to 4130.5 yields 4125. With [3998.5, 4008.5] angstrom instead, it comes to 4002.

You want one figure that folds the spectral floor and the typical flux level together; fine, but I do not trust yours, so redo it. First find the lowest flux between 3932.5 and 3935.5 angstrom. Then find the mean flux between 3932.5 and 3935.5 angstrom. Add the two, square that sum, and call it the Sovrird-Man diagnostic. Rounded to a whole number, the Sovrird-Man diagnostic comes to 30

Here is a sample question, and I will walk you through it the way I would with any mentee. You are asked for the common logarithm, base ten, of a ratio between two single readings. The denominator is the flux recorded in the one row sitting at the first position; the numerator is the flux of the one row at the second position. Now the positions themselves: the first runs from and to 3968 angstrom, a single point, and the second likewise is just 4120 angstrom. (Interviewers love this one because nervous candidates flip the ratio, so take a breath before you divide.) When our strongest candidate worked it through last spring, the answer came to 0.19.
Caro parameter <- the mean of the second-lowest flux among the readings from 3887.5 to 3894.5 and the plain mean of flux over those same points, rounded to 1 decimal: 3.6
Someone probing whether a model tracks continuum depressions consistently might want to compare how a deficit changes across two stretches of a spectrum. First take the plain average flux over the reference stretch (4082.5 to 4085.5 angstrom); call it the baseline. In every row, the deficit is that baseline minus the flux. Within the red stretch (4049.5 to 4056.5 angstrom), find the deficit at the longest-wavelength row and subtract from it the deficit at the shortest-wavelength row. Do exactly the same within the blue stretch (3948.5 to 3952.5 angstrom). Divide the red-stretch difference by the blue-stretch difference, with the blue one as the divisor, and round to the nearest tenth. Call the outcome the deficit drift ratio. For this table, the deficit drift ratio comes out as -1.2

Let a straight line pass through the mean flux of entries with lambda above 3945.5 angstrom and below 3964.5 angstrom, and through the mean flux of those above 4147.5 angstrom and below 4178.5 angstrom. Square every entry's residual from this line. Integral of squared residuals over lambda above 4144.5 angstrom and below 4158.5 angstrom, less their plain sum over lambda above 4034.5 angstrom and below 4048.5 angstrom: -3.1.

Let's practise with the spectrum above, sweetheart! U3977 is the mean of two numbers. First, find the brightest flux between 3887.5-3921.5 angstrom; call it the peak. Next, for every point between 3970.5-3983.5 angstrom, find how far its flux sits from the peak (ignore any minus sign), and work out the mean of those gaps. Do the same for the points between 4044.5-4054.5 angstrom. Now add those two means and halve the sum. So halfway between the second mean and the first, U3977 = 3.66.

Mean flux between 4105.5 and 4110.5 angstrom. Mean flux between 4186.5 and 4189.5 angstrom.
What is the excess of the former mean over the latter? -0.7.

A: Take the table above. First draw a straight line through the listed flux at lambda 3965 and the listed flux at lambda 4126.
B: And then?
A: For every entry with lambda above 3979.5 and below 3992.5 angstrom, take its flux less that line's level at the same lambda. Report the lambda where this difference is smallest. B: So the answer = 3987 angstrom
